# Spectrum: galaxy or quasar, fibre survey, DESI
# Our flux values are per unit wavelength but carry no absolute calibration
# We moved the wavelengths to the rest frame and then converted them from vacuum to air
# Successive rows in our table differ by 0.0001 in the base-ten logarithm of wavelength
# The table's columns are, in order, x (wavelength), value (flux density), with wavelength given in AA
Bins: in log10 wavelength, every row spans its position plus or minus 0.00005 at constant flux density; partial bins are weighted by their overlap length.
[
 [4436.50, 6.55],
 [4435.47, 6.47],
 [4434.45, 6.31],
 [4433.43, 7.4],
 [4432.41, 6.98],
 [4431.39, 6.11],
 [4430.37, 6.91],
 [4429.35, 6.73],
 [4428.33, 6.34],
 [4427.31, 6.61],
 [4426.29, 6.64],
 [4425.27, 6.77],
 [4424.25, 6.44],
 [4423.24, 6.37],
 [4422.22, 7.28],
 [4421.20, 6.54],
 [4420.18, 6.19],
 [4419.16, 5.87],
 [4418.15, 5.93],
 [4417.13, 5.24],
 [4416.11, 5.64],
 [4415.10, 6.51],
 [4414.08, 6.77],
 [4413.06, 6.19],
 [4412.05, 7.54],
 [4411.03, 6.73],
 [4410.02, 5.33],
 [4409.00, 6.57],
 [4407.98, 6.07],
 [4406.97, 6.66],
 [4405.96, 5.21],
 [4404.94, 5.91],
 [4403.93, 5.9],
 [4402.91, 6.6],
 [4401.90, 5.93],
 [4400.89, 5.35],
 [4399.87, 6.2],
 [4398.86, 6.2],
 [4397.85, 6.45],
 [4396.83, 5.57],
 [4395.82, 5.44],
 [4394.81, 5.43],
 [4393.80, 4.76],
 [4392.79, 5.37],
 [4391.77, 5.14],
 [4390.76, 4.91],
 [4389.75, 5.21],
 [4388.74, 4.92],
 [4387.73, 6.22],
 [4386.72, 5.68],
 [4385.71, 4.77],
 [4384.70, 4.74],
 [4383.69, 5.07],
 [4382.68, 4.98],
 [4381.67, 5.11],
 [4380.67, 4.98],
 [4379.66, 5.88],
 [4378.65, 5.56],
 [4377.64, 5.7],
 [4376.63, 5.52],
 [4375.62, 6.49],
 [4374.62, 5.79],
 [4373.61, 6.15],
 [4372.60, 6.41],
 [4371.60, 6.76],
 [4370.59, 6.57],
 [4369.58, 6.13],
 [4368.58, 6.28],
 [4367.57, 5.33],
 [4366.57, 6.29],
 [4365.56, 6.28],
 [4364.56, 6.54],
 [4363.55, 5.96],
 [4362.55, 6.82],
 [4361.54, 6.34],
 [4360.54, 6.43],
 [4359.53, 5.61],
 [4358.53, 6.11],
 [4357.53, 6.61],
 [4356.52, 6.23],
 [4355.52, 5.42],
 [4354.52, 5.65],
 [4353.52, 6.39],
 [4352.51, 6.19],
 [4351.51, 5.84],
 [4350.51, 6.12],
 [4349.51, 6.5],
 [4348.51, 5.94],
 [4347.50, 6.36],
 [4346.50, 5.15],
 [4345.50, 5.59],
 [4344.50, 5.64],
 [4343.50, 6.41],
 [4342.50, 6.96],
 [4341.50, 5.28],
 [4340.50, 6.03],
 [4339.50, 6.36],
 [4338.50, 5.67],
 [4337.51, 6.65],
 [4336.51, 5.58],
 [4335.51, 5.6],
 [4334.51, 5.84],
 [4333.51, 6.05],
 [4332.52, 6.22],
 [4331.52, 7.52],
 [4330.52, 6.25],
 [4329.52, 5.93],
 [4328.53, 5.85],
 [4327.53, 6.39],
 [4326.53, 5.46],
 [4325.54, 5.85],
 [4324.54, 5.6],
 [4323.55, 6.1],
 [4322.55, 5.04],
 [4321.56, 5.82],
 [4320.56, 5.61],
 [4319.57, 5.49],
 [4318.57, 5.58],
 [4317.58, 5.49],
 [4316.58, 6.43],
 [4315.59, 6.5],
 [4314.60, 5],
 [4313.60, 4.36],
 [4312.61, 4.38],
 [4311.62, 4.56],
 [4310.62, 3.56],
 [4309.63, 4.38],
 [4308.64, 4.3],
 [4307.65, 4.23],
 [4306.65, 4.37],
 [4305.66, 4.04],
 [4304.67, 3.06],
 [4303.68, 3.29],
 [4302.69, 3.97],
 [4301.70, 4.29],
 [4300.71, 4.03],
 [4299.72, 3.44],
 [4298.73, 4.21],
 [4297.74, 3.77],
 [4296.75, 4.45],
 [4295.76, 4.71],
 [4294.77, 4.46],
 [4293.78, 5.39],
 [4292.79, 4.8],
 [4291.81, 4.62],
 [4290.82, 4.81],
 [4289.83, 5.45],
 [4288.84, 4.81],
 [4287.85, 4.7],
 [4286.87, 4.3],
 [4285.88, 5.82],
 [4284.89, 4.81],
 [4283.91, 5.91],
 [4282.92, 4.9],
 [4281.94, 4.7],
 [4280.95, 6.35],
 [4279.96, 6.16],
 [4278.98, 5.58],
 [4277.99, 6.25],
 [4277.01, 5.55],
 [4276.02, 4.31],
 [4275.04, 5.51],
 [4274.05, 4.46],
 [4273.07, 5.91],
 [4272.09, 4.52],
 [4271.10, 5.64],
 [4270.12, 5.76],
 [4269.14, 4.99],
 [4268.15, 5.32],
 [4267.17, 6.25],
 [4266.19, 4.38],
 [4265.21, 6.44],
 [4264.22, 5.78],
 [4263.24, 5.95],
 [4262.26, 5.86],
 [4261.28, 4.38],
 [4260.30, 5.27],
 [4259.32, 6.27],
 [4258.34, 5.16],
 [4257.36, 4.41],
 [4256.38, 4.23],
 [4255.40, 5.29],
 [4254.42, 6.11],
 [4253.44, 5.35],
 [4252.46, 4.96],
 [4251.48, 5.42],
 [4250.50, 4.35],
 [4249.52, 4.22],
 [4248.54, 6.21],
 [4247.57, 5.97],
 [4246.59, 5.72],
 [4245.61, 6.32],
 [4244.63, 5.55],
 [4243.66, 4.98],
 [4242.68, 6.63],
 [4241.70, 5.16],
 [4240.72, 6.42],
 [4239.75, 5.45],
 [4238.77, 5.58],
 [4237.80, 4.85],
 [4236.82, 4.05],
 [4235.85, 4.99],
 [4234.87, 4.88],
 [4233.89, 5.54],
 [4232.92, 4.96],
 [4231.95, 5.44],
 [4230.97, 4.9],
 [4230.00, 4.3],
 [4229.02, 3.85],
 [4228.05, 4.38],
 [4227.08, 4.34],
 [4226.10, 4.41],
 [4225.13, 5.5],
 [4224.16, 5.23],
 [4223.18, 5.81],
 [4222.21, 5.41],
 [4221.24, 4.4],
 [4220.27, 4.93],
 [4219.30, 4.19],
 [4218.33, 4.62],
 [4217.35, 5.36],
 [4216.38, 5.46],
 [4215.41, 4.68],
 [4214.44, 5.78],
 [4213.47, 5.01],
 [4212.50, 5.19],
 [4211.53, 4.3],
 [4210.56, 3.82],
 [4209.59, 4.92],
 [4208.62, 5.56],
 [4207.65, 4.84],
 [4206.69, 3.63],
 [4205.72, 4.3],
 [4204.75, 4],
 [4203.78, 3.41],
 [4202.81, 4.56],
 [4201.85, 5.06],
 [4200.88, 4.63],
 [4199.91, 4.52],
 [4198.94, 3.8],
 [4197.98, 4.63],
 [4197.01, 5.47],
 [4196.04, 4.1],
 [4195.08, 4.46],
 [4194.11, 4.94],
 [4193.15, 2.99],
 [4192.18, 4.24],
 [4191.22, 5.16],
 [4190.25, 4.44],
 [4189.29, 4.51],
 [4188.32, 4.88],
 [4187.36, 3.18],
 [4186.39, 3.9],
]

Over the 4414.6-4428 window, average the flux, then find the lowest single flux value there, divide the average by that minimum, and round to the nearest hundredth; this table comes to 1.20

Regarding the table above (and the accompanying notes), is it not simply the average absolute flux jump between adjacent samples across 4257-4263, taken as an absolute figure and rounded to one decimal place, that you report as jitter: 1.0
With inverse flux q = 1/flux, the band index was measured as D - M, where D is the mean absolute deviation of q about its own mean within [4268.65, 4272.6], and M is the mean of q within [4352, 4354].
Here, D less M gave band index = -0.141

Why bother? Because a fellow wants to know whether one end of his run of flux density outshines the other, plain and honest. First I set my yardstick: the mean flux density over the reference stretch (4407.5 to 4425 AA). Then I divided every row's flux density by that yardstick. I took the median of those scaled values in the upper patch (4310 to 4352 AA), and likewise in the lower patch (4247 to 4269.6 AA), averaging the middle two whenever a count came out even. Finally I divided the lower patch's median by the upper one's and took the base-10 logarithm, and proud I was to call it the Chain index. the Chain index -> -0.041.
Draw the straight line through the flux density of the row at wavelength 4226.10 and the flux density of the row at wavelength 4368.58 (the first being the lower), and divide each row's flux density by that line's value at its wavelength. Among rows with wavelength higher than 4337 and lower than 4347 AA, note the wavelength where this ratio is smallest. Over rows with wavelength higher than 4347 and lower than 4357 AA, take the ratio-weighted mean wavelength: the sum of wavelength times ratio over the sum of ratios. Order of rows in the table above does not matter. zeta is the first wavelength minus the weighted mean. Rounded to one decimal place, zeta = -5.4 AA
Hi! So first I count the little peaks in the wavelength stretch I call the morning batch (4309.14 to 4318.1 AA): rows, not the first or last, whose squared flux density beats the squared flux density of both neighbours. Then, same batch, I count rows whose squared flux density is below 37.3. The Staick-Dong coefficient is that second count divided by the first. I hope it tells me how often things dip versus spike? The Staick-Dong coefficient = 3.5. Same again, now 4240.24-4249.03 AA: 2.5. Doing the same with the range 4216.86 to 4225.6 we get 4.5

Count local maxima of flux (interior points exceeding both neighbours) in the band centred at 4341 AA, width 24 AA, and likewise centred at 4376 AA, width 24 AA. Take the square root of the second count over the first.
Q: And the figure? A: 1.15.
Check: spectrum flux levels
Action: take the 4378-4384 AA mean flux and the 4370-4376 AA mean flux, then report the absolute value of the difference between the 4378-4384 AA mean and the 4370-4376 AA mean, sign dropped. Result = 1.1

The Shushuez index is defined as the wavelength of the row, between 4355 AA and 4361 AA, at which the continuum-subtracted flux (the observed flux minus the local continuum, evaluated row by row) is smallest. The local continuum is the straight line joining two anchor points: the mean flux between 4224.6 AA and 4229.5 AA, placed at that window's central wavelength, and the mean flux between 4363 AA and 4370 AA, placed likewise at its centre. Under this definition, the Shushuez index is 4355.52 AA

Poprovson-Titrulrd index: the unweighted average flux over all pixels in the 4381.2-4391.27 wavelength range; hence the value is 5.2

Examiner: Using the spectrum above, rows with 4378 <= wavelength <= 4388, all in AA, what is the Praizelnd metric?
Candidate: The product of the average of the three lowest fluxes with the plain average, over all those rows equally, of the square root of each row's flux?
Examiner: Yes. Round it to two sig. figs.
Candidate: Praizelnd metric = 11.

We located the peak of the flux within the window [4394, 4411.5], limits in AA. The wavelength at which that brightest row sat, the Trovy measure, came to 4411.03 AA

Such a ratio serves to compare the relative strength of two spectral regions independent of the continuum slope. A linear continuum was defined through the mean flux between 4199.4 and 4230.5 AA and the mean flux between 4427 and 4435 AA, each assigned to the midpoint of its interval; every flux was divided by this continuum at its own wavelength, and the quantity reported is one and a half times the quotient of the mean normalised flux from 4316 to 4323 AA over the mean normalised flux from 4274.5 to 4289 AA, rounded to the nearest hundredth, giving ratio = 1.50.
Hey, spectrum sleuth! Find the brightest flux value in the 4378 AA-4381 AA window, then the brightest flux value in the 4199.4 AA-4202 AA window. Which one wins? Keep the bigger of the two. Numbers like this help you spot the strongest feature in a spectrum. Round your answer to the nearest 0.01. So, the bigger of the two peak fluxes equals 5.88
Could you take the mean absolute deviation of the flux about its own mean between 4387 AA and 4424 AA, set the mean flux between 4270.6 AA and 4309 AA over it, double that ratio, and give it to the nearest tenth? 17.2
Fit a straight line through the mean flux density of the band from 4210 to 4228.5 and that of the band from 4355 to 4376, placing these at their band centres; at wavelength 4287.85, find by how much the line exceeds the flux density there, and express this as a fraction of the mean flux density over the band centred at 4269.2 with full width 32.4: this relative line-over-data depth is 0.15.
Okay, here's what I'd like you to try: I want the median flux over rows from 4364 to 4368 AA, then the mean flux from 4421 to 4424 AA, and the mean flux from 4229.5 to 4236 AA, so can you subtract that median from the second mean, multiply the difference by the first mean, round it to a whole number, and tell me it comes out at -9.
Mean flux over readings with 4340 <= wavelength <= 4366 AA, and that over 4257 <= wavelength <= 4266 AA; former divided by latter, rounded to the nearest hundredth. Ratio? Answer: 1.11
